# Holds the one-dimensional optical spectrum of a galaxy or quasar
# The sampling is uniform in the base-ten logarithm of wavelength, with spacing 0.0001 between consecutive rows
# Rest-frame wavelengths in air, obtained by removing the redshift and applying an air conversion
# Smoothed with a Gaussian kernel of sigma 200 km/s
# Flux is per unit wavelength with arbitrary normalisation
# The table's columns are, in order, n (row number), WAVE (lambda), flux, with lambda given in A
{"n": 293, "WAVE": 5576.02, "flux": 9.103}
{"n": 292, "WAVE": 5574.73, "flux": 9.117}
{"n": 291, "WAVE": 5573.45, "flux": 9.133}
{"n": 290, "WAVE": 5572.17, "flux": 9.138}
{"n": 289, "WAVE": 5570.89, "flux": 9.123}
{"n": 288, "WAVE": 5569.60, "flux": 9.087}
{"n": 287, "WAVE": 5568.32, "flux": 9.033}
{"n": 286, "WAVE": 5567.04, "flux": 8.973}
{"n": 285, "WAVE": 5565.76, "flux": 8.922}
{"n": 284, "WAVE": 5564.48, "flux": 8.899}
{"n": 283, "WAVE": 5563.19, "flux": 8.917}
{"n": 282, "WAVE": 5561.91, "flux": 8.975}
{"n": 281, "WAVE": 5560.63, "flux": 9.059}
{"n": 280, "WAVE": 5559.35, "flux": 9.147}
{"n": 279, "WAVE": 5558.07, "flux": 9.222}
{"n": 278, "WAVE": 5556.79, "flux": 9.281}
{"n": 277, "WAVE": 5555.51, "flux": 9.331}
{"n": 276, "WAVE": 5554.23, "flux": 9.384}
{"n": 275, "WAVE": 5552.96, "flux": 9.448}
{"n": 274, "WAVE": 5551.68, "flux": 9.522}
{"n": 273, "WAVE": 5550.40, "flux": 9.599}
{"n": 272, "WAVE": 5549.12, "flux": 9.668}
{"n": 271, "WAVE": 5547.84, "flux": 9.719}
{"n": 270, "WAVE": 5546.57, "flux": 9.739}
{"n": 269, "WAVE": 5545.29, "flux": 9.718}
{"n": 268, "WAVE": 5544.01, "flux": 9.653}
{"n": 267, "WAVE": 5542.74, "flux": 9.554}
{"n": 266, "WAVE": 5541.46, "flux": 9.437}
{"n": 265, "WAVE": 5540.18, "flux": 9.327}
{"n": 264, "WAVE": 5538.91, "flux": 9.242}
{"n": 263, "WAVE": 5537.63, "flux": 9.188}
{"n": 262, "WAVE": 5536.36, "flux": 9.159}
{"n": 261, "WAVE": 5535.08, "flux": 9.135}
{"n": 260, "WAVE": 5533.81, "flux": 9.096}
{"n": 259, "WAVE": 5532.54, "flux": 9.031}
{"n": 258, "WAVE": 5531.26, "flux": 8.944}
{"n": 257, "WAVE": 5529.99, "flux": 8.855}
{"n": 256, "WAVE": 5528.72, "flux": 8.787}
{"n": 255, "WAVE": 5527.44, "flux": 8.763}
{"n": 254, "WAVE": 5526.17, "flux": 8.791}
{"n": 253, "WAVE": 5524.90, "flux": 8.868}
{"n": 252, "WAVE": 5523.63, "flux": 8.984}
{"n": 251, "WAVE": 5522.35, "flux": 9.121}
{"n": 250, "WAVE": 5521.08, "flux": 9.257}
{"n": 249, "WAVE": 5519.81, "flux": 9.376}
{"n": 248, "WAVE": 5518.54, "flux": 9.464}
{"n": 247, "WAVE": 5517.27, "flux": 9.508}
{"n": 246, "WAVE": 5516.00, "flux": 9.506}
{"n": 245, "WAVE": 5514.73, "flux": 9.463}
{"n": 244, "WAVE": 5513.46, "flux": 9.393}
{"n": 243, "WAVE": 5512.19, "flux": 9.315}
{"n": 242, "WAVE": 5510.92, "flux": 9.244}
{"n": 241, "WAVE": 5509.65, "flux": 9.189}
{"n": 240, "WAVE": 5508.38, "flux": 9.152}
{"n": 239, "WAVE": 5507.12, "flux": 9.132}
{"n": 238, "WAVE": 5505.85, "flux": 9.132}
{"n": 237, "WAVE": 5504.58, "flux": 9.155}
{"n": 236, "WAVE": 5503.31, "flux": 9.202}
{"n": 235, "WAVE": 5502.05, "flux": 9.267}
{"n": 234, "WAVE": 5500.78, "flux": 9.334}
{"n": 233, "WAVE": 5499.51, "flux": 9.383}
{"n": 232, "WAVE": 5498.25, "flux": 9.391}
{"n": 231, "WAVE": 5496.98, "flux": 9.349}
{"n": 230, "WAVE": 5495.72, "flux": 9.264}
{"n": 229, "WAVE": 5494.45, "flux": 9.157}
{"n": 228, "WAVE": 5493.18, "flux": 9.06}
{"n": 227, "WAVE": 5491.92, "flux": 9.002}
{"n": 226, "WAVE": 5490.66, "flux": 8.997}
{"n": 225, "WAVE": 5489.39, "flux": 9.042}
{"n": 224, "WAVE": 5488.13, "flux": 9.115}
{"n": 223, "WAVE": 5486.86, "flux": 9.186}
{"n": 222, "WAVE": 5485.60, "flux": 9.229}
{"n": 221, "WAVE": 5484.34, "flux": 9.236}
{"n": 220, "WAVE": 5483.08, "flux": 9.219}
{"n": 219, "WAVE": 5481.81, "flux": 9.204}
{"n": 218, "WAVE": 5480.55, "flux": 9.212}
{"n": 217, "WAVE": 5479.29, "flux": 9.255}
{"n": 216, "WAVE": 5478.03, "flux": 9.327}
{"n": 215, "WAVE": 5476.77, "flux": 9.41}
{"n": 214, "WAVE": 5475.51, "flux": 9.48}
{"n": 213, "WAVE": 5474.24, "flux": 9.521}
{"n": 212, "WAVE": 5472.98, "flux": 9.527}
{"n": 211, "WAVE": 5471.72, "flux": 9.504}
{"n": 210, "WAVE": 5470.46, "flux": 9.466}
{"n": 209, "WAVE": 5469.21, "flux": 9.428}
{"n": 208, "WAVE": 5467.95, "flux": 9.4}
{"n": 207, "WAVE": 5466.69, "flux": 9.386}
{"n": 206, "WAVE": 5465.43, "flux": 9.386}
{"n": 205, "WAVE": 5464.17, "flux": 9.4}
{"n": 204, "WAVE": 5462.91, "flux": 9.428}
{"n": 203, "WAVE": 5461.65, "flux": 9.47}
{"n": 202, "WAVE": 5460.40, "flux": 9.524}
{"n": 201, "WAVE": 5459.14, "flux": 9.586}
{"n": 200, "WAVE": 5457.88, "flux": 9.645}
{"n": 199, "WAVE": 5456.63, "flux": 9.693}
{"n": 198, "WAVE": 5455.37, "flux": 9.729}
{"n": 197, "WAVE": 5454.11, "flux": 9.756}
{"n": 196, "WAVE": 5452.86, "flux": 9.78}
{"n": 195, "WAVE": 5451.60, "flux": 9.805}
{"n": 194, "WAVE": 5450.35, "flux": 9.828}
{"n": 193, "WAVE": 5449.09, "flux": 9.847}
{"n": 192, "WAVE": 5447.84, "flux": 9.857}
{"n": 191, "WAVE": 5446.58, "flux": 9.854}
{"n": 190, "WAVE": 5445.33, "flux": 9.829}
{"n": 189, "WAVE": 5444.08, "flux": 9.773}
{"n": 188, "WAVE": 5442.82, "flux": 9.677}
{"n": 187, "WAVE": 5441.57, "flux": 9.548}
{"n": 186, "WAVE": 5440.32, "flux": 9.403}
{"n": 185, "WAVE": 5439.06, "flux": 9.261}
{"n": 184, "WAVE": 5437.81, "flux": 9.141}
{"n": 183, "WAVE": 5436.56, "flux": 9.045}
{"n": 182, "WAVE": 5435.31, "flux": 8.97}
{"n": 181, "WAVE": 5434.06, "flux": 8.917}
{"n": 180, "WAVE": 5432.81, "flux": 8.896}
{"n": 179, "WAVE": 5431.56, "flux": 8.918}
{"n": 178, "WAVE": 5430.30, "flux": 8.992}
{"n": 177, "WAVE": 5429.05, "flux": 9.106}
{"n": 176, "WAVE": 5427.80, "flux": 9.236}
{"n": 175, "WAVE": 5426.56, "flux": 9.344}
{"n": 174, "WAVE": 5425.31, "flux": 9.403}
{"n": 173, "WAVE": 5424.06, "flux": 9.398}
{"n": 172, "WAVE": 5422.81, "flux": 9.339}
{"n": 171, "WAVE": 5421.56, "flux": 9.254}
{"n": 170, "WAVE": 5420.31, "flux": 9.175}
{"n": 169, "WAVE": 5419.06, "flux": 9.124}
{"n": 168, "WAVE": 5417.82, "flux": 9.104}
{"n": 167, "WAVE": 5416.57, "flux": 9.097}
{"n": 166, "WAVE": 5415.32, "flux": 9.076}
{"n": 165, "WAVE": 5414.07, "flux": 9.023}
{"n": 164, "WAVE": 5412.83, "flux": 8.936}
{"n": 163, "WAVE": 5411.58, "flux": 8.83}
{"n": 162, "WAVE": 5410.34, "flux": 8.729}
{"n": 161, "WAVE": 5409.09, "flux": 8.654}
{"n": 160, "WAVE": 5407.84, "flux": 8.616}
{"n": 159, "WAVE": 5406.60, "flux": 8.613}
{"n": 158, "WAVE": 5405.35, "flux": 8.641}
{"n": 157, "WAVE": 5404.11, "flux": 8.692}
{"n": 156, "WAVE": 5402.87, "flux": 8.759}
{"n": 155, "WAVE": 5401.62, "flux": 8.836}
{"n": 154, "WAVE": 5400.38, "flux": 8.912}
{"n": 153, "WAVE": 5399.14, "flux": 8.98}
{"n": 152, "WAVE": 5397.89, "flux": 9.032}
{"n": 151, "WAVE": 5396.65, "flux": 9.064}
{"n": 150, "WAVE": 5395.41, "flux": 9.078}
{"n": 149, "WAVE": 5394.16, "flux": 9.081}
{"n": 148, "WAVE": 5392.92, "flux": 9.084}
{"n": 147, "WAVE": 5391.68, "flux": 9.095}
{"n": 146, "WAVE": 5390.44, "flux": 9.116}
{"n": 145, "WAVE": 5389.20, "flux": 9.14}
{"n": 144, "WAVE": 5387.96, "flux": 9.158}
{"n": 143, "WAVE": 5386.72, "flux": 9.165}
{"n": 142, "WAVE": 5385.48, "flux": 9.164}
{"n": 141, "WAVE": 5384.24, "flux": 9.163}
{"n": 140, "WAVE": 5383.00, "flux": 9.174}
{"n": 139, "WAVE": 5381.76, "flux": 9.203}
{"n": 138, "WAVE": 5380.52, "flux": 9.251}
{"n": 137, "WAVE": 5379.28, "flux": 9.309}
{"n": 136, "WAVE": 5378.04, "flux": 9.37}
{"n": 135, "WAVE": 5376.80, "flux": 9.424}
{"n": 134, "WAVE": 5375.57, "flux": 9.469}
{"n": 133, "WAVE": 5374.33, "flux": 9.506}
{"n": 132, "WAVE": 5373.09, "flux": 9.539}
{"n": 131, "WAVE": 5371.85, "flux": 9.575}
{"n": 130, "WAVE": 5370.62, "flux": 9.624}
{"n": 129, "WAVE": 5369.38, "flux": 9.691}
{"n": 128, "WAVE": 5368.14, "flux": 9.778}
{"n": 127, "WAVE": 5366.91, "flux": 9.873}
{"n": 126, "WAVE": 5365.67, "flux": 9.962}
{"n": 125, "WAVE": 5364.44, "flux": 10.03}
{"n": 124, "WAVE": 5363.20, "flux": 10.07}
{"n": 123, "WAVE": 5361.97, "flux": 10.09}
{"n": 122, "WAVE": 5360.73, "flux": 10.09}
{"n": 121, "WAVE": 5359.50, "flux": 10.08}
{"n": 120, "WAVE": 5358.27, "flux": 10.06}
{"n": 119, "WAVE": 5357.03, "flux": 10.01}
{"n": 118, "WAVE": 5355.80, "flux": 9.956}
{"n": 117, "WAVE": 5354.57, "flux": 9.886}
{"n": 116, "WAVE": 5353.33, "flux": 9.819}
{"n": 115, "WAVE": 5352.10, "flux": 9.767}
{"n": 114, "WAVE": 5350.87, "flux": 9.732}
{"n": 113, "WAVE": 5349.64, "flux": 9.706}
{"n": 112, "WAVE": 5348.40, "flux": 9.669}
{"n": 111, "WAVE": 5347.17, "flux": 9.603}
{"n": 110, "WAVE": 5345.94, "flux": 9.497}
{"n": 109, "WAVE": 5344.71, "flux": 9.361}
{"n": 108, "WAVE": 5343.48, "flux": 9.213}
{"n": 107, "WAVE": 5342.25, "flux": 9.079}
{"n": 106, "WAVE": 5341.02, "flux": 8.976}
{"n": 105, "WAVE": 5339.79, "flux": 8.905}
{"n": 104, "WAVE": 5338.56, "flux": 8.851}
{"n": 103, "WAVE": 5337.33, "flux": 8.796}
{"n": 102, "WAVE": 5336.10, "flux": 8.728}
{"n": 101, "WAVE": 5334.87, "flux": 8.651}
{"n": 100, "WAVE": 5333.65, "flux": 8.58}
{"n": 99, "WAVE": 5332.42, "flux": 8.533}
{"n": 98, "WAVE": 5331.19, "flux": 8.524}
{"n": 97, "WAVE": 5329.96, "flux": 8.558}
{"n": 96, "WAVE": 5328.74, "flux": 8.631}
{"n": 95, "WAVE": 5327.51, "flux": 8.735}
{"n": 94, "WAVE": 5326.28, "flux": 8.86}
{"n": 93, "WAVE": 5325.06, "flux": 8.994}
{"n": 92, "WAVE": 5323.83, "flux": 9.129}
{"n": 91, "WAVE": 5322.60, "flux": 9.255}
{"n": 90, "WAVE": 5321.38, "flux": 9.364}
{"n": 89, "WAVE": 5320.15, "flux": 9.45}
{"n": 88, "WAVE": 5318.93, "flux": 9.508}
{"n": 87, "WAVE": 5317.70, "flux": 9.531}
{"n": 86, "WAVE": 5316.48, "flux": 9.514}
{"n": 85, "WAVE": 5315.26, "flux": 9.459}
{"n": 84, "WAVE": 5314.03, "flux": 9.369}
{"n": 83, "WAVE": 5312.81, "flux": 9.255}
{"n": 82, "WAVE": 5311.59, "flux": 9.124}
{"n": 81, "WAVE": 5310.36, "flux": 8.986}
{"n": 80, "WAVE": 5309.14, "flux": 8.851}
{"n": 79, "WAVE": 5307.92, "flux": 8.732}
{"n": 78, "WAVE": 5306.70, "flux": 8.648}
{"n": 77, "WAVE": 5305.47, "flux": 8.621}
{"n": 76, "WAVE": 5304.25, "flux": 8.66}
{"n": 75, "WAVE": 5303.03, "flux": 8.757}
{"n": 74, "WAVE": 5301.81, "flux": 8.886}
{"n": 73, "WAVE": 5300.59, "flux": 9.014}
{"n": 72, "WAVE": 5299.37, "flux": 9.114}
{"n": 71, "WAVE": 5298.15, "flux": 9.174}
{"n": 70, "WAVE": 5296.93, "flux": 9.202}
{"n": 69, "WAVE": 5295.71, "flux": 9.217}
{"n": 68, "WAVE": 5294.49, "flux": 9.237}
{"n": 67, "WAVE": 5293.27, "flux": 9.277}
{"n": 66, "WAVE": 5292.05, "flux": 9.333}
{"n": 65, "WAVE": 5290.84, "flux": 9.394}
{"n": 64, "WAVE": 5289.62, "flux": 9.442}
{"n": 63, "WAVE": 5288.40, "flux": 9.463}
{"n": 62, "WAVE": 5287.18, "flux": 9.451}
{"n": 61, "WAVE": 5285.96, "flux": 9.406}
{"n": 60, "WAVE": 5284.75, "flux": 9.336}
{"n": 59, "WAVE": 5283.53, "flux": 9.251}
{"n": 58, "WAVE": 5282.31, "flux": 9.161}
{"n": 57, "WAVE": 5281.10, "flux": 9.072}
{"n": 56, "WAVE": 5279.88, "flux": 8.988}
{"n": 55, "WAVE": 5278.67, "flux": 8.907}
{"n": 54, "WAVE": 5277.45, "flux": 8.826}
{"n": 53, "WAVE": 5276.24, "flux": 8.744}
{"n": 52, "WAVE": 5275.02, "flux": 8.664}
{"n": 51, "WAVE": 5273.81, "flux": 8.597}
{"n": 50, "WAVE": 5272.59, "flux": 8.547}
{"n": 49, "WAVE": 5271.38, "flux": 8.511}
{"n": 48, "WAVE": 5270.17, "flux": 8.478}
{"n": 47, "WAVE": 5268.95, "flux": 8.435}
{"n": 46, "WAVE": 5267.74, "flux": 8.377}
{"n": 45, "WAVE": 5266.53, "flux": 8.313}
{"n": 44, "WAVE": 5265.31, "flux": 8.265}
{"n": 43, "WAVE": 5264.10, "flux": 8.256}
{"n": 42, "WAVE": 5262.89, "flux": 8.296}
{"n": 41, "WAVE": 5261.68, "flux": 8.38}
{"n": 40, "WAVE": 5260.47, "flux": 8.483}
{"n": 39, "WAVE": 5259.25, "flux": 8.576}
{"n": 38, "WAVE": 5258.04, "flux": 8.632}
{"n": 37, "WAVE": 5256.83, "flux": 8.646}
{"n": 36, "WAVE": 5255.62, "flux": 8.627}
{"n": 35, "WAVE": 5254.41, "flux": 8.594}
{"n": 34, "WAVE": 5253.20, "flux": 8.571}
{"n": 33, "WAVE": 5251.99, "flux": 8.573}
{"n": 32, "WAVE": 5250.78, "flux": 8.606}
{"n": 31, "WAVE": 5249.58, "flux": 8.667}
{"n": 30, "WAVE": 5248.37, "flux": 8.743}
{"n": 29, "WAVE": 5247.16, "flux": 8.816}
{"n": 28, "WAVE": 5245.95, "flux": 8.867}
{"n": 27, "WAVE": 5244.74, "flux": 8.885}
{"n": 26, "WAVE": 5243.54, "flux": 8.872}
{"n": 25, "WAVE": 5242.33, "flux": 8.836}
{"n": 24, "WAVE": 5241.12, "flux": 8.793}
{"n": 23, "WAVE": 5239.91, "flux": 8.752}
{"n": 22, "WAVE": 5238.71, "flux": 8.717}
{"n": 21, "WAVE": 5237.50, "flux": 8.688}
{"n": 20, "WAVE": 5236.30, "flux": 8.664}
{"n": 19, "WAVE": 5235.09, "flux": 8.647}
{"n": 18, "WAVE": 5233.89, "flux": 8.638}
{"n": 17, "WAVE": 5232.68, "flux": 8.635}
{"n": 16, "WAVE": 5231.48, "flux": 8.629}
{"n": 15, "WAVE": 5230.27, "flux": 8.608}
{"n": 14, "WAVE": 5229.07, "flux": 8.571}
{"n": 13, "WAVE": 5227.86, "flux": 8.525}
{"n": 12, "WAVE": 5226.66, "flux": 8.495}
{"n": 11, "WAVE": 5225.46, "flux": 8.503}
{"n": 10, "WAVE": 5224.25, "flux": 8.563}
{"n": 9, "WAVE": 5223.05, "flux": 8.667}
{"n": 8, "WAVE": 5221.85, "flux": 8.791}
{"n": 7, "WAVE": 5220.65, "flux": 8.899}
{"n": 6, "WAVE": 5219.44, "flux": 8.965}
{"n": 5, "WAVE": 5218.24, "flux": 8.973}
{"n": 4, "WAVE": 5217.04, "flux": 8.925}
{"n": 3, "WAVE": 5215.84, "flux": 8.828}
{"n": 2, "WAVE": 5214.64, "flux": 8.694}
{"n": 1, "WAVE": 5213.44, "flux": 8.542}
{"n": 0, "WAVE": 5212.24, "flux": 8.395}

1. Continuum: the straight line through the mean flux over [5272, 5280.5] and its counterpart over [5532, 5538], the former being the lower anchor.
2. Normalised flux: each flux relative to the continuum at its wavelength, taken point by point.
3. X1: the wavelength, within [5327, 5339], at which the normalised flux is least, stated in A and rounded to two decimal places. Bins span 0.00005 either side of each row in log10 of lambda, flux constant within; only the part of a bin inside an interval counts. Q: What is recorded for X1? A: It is 5331.19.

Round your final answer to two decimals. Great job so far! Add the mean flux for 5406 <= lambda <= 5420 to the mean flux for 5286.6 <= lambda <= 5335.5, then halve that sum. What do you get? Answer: 8.98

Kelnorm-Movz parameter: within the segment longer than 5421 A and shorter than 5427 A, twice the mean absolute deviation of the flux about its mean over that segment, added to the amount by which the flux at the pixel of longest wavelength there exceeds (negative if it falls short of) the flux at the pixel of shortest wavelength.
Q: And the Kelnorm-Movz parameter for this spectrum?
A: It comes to 0.17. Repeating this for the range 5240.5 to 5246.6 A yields 0.13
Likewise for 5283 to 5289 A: 0.35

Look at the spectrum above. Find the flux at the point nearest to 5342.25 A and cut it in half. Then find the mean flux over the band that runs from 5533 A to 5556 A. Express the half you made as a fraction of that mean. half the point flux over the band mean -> 0.481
